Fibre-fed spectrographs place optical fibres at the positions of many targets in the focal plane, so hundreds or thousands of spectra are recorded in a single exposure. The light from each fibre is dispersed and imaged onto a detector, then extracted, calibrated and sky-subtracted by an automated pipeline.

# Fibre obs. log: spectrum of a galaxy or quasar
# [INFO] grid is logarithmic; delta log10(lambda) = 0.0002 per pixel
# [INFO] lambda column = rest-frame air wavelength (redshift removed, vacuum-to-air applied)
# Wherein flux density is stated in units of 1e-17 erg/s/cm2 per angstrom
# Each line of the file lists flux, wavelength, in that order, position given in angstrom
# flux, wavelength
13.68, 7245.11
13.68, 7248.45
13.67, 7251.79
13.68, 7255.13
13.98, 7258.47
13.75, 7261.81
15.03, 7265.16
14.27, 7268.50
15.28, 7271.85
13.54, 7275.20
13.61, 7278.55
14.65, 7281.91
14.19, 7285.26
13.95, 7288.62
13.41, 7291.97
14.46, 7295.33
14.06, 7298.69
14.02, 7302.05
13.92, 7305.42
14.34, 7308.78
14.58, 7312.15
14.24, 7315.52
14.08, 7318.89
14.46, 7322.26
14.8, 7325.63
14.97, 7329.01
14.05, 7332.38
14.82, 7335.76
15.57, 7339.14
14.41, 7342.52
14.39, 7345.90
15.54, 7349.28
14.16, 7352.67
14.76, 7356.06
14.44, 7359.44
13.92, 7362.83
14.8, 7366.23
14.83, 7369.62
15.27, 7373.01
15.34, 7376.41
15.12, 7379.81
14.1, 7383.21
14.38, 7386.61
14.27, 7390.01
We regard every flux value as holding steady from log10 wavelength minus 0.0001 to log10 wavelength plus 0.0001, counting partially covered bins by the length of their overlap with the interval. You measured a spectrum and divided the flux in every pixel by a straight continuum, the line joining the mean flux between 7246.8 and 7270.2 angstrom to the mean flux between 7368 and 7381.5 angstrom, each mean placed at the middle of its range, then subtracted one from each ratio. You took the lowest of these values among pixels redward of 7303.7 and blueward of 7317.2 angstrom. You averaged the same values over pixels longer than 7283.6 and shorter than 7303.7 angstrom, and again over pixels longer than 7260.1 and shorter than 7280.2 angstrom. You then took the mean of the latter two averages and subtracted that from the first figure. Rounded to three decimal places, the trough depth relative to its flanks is -0.030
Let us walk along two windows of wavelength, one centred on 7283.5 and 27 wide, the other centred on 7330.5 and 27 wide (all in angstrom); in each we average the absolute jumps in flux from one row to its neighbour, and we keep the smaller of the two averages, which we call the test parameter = 0.6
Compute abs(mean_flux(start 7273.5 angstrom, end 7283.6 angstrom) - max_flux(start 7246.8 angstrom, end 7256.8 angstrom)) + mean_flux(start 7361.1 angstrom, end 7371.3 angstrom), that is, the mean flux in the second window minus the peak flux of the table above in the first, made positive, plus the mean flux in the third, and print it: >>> 14.8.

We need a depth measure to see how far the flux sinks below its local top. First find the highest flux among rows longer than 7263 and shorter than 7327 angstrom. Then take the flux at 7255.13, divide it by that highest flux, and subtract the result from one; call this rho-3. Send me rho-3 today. 0.10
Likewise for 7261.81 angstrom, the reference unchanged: 0.10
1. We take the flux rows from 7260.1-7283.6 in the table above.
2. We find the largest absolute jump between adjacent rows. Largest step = 1.74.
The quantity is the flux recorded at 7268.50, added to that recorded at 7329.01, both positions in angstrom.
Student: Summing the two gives 29.2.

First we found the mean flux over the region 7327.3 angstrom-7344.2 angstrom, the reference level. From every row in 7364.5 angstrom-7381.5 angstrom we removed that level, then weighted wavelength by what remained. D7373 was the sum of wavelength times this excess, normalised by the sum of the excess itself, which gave 7375.5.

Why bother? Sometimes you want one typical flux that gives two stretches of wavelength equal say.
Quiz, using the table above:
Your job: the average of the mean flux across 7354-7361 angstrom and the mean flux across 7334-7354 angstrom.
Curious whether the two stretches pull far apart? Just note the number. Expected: 14.7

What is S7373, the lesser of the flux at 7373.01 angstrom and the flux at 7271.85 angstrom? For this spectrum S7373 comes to 15.3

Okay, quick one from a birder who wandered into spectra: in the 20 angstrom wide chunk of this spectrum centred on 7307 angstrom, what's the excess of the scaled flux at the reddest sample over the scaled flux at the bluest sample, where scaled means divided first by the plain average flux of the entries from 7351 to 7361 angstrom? 0.01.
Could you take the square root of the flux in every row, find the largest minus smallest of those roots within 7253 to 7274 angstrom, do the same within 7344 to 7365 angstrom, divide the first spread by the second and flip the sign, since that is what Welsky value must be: -1.0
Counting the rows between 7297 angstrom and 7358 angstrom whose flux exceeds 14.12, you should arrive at 13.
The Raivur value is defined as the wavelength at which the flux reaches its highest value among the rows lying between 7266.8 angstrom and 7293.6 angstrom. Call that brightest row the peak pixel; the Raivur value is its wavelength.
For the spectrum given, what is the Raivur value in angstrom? 7271.85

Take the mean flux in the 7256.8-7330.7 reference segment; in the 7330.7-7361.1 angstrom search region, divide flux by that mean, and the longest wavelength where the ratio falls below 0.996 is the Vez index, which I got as 7352.67 angstrom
